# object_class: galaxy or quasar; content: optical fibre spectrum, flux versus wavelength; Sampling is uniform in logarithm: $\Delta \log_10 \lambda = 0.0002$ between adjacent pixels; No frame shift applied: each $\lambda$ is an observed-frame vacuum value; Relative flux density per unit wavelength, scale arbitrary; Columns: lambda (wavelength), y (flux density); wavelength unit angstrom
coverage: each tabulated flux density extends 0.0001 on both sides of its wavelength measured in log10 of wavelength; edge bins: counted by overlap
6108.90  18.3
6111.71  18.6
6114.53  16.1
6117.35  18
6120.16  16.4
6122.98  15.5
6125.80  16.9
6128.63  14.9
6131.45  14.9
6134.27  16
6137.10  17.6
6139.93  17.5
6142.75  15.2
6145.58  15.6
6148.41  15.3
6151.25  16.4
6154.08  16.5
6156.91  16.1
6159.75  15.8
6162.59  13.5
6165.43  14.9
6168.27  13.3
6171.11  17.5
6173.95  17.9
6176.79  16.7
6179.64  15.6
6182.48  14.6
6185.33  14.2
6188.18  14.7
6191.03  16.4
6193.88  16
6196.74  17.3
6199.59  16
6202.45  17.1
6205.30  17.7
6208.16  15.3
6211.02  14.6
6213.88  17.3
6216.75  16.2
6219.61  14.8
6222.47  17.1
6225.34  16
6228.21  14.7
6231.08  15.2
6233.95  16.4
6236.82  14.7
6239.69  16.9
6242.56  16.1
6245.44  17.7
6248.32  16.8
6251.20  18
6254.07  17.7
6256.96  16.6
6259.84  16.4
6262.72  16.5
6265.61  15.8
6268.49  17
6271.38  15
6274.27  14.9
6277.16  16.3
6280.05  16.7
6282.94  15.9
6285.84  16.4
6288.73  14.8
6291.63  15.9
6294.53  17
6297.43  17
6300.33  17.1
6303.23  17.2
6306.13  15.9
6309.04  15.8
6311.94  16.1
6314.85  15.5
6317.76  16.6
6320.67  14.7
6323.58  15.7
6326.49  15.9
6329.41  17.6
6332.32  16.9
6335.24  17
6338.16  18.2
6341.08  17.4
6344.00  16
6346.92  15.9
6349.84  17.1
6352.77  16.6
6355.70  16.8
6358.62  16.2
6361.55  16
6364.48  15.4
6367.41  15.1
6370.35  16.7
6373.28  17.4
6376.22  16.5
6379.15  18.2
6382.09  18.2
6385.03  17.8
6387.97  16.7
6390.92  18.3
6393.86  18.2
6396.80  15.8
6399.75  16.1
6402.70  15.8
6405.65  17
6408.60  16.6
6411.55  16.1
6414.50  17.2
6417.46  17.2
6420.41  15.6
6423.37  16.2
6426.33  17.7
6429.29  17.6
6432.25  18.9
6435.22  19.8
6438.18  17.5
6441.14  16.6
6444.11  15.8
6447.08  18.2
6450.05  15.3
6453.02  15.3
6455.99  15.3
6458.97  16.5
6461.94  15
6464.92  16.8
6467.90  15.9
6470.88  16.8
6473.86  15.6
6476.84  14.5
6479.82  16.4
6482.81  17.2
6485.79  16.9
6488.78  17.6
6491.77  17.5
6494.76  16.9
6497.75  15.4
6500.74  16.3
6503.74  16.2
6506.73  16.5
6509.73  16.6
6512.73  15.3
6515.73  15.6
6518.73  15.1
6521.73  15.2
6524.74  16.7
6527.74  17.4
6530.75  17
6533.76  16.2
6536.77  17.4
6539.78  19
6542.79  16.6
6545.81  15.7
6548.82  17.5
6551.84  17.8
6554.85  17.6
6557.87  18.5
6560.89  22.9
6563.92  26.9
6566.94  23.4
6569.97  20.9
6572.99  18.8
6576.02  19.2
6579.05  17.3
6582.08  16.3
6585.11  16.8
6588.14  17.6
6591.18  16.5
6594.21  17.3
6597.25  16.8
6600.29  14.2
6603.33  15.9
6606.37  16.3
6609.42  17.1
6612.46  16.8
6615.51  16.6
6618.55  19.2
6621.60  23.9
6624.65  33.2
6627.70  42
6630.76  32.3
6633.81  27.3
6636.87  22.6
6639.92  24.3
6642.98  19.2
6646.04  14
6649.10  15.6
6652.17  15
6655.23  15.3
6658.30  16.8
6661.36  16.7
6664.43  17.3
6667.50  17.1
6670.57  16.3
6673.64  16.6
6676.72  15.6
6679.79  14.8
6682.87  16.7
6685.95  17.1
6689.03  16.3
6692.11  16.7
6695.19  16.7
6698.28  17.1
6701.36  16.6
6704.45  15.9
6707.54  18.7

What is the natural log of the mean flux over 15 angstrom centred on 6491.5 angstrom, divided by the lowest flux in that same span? 0.09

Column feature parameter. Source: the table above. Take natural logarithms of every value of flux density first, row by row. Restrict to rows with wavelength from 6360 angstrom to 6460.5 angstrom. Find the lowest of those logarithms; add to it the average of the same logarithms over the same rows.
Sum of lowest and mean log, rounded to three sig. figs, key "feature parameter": 5.54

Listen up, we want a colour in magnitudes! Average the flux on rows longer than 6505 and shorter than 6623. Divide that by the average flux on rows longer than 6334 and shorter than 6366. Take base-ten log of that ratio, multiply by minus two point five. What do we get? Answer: -0.073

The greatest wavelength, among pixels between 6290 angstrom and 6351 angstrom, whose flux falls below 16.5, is 6346.92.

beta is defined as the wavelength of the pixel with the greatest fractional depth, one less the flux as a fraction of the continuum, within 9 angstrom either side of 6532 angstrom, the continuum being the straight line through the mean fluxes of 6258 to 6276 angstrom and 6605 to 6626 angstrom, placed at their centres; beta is 6533.76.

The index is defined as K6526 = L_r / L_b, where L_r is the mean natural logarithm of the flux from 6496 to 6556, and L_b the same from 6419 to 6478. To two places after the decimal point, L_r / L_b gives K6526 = 1.00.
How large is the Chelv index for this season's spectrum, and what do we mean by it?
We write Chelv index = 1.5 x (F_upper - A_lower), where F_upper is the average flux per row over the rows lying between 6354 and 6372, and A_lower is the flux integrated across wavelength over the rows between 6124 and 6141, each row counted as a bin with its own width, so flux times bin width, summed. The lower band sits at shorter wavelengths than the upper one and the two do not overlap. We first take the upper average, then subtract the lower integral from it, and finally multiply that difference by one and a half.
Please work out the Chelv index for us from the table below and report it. -390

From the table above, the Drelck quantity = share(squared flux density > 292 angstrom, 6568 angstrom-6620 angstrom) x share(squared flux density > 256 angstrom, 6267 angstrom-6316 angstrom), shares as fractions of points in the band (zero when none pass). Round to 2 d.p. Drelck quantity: 0.25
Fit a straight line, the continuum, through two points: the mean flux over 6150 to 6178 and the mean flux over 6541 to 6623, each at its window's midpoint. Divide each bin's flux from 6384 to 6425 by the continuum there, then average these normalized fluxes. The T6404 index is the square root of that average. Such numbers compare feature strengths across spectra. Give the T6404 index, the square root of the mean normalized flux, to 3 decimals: 0.985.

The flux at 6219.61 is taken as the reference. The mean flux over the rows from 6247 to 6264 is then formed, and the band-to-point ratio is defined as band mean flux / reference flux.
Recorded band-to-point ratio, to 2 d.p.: 1.15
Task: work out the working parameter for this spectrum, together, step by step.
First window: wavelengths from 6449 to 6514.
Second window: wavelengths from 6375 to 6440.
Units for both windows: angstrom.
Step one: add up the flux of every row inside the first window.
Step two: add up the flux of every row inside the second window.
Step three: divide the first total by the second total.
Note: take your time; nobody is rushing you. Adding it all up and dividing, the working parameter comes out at 0.94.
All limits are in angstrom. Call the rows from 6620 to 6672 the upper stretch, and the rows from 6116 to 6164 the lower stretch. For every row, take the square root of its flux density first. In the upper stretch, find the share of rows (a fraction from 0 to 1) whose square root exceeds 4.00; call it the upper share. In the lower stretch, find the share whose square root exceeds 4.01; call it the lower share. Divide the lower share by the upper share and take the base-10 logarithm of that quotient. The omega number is -0.211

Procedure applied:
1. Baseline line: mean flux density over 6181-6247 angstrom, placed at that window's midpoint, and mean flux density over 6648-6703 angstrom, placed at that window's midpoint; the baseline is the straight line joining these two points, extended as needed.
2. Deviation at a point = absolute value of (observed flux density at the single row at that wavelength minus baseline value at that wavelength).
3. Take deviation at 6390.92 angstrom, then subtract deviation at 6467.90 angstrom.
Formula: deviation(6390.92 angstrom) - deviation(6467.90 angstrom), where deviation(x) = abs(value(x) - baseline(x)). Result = 1.9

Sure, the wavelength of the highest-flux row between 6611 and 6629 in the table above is 6627.70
